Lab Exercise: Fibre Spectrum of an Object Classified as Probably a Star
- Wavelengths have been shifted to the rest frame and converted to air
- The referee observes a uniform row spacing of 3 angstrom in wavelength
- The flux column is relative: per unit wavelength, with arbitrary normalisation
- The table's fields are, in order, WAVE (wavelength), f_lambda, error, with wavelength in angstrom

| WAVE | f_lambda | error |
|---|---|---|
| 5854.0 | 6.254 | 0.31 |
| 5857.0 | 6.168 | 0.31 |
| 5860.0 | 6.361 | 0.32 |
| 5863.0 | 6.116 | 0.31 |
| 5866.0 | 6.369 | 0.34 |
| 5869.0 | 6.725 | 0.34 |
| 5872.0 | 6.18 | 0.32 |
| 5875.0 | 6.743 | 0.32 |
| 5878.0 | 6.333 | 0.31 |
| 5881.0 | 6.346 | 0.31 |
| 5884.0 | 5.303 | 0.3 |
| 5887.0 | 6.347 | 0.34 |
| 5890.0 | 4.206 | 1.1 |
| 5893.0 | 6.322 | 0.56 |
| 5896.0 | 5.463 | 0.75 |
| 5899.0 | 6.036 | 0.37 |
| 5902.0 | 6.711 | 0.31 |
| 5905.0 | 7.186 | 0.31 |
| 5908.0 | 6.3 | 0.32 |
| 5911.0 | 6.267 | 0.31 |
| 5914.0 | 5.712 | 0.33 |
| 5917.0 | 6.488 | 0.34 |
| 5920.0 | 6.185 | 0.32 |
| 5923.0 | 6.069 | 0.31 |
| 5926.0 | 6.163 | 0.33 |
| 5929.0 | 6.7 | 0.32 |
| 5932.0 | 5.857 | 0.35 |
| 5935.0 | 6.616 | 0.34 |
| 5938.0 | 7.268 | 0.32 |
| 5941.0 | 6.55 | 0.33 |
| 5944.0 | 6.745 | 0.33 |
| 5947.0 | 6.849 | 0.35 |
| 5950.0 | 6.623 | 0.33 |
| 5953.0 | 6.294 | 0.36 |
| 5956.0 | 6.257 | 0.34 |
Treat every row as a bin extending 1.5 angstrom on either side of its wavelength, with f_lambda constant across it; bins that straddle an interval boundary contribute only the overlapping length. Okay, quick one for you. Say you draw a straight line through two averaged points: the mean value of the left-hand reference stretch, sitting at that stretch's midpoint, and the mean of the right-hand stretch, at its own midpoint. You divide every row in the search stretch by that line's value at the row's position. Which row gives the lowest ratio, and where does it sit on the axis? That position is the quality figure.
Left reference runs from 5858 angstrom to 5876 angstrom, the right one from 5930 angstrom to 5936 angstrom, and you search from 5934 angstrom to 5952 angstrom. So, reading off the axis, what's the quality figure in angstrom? 5941.0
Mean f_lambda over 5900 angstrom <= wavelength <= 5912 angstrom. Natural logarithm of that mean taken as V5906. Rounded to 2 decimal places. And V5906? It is 1.89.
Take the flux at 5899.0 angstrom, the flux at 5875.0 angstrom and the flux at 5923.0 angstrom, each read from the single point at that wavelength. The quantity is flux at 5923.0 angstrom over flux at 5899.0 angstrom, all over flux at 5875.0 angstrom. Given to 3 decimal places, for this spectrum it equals 0.149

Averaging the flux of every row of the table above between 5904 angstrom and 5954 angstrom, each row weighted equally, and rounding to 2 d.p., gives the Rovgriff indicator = 6.46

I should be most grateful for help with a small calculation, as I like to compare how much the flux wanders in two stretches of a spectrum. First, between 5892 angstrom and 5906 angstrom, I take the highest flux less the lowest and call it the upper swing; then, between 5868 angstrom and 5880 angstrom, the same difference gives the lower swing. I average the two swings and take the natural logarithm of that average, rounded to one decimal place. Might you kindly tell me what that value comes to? 0.1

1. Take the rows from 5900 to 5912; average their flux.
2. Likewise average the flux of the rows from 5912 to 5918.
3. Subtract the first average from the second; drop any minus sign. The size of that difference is 0.5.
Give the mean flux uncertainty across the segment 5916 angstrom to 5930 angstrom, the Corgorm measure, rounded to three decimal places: 0.324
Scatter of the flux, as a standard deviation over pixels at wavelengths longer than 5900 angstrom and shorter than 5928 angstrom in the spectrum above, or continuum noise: 0.4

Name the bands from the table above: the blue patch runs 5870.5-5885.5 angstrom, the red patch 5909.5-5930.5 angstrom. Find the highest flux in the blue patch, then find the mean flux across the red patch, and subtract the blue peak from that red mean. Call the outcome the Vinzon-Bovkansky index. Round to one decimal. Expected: -0.5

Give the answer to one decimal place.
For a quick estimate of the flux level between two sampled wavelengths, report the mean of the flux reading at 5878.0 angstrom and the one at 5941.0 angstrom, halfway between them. 6.4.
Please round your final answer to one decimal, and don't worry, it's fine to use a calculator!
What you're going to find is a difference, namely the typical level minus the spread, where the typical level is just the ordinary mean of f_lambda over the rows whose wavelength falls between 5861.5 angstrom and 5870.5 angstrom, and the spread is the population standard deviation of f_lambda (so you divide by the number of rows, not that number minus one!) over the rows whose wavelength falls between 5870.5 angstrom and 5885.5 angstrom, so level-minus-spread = 5.9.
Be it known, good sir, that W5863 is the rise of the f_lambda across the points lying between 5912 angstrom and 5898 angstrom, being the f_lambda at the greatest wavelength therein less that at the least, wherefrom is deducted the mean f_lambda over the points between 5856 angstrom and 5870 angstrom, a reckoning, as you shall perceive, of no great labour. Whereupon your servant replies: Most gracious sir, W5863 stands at -6.1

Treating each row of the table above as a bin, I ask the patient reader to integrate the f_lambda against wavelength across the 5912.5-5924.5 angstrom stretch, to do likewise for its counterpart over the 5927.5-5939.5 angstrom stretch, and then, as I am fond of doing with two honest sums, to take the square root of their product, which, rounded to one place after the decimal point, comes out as 76.3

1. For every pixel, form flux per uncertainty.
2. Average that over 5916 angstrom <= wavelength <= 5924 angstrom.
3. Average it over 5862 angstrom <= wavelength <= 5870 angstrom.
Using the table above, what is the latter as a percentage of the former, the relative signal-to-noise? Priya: 100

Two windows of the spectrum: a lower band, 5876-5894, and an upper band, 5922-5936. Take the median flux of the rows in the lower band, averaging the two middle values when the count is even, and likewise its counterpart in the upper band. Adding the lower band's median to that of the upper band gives 12.5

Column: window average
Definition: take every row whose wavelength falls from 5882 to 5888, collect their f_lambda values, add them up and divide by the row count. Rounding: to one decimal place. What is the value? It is 5.8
